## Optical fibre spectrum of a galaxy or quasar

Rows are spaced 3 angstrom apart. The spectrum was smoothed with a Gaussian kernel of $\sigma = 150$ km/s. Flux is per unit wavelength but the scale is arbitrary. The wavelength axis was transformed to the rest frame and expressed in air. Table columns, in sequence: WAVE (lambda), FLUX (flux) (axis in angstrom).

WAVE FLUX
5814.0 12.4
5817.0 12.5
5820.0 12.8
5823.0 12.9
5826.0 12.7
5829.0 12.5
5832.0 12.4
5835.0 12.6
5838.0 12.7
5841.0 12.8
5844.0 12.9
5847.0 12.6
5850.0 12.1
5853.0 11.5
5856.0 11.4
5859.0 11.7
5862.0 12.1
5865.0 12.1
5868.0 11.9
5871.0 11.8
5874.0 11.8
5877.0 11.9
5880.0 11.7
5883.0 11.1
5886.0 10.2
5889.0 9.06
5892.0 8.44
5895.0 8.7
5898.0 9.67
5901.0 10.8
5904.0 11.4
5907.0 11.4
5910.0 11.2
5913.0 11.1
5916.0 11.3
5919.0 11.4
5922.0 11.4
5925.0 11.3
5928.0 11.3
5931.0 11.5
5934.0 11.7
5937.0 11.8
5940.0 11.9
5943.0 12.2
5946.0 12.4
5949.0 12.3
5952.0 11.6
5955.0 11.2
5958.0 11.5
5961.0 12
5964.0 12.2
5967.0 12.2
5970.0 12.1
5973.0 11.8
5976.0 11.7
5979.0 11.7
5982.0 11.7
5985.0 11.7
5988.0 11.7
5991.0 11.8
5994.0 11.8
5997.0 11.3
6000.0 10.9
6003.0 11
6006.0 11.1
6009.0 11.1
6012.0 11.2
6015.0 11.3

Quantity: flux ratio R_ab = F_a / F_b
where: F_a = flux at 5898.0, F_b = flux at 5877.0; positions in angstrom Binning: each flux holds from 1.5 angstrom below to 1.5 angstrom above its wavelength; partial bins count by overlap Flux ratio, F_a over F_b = 0.81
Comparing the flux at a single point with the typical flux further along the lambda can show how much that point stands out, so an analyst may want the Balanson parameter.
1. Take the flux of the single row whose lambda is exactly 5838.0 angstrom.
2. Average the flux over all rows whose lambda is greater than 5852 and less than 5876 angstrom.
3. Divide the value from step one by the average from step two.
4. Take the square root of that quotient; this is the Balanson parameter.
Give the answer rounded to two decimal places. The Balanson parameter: 1.04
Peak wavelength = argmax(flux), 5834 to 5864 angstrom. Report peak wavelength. 5844.0 angstrom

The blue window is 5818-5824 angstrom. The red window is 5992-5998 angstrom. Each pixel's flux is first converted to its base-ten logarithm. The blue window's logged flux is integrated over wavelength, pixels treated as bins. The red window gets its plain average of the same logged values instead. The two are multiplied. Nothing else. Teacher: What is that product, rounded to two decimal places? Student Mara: 7.07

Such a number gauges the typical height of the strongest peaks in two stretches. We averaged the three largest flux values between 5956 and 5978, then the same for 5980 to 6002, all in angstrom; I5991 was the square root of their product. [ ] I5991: 12.0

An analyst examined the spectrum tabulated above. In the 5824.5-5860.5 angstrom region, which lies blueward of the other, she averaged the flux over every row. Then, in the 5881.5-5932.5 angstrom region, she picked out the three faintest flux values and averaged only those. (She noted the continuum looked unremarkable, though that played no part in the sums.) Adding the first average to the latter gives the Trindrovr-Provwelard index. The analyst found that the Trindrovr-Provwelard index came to 21.1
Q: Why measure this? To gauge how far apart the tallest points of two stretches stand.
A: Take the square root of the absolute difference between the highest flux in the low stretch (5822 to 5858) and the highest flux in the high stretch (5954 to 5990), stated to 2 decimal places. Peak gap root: 0.84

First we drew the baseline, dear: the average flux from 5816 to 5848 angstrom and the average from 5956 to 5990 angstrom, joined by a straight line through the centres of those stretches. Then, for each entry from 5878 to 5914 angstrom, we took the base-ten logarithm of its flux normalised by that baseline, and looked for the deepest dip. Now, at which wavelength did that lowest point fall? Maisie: 5892.0 angstrom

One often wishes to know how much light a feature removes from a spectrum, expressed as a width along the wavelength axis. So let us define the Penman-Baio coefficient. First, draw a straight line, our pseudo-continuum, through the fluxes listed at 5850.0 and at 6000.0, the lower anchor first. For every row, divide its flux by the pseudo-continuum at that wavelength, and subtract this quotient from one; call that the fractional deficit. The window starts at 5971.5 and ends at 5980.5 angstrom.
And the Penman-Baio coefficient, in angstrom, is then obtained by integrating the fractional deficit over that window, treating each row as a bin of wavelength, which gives -0.5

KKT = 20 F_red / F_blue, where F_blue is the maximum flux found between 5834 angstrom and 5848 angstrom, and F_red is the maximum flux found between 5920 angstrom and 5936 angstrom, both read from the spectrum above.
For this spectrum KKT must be 18.1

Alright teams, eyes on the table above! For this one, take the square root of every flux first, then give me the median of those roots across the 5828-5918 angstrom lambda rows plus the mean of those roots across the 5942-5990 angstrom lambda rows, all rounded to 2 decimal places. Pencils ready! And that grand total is 6.87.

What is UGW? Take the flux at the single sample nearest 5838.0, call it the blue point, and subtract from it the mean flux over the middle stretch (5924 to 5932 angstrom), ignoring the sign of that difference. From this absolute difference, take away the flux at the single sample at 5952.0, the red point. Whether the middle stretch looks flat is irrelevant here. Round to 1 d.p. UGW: -10.3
